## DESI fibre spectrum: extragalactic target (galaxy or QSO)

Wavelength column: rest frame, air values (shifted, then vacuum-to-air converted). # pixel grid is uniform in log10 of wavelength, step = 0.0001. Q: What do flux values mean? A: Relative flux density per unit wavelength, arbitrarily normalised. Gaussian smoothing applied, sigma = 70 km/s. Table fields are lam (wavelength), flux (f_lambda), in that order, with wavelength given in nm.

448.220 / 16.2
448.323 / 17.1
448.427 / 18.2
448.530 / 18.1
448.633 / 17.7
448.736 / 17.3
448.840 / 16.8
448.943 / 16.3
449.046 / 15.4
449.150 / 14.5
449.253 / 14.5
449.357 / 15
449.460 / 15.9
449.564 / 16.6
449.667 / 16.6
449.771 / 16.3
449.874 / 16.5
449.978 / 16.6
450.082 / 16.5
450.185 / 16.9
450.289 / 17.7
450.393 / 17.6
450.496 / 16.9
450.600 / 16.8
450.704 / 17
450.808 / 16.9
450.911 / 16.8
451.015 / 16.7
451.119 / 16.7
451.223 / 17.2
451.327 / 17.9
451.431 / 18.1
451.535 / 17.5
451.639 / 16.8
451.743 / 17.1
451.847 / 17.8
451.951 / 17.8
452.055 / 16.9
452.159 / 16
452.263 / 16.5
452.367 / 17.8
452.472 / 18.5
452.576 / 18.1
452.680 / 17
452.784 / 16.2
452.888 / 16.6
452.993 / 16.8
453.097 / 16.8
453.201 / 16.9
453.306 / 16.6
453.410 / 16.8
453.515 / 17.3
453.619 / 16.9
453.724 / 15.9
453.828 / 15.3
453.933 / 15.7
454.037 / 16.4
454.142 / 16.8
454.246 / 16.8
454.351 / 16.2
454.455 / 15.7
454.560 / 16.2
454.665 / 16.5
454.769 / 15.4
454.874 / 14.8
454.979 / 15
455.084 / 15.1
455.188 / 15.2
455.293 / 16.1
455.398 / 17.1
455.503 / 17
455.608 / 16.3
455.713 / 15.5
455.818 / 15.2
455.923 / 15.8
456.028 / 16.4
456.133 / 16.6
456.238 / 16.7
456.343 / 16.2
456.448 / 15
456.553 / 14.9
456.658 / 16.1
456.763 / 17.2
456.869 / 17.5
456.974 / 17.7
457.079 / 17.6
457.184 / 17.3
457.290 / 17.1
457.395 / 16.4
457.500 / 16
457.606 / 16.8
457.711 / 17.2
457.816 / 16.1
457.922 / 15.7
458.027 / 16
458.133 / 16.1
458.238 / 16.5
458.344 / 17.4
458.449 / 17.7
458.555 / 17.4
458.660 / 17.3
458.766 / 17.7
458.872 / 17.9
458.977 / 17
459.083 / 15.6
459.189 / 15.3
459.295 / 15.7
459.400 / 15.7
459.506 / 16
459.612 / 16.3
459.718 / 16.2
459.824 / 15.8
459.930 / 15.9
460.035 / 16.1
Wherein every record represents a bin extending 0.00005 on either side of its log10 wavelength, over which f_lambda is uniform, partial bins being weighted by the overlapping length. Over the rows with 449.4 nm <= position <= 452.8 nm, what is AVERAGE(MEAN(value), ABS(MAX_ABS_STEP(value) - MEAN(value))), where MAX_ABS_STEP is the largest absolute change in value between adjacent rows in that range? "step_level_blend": 16.4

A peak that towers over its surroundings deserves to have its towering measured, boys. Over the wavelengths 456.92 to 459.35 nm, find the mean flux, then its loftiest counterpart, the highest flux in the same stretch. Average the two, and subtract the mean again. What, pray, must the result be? 0.57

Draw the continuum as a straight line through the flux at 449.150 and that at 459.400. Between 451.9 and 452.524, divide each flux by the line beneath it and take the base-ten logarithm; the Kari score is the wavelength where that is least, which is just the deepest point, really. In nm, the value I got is 452.159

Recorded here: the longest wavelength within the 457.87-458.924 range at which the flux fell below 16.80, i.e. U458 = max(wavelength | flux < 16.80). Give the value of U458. 458.238 nm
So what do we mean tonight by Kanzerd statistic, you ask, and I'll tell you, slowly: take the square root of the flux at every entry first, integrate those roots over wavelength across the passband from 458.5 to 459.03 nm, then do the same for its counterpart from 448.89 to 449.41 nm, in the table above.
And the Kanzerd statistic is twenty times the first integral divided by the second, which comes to 21.9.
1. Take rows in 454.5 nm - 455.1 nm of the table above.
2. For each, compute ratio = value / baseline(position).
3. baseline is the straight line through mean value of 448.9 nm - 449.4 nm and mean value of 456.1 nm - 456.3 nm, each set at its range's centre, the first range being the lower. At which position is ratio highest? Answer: 454.665 nm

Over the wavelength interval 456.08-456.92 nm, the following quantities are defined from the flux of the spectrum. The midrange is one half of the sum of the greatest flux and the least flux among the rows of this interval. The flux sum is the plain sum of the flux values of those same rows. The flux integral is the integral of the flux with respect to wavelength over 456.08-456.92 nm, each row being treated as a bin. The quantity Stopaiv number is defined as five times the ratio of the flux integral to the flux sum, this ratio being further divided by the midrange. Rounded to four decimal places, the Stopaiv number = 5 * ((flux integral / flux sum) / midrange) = 0.0324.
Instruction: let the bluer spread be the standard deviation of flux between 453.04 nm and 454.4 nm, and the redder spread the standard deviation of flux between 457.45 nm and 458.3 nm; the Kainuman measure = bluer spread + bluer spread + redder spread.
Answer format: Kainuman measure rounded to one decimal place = 1.6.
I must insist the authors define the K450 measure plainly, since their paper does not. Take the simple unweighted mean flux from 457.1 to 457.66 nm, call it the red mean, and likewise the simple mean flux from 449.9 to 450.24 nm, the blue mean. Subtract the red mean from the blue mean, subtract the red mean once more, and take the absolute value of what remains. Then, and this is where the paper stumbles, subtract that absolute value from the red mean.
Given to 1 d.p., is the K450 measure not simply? -0.1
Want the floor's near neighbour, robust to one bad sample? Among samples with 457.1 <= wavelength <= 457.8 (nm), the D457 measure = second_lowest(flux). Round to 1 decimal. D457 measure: 16.4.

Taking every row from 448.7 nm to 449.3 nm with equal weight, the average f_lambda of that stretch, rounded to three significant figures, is 15.8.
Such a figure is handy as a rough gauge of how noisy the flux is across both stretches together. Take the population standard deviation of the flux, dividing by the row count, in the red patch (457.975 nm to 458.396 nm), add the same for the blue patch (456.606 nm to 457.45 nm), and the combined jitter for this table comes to 1.1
